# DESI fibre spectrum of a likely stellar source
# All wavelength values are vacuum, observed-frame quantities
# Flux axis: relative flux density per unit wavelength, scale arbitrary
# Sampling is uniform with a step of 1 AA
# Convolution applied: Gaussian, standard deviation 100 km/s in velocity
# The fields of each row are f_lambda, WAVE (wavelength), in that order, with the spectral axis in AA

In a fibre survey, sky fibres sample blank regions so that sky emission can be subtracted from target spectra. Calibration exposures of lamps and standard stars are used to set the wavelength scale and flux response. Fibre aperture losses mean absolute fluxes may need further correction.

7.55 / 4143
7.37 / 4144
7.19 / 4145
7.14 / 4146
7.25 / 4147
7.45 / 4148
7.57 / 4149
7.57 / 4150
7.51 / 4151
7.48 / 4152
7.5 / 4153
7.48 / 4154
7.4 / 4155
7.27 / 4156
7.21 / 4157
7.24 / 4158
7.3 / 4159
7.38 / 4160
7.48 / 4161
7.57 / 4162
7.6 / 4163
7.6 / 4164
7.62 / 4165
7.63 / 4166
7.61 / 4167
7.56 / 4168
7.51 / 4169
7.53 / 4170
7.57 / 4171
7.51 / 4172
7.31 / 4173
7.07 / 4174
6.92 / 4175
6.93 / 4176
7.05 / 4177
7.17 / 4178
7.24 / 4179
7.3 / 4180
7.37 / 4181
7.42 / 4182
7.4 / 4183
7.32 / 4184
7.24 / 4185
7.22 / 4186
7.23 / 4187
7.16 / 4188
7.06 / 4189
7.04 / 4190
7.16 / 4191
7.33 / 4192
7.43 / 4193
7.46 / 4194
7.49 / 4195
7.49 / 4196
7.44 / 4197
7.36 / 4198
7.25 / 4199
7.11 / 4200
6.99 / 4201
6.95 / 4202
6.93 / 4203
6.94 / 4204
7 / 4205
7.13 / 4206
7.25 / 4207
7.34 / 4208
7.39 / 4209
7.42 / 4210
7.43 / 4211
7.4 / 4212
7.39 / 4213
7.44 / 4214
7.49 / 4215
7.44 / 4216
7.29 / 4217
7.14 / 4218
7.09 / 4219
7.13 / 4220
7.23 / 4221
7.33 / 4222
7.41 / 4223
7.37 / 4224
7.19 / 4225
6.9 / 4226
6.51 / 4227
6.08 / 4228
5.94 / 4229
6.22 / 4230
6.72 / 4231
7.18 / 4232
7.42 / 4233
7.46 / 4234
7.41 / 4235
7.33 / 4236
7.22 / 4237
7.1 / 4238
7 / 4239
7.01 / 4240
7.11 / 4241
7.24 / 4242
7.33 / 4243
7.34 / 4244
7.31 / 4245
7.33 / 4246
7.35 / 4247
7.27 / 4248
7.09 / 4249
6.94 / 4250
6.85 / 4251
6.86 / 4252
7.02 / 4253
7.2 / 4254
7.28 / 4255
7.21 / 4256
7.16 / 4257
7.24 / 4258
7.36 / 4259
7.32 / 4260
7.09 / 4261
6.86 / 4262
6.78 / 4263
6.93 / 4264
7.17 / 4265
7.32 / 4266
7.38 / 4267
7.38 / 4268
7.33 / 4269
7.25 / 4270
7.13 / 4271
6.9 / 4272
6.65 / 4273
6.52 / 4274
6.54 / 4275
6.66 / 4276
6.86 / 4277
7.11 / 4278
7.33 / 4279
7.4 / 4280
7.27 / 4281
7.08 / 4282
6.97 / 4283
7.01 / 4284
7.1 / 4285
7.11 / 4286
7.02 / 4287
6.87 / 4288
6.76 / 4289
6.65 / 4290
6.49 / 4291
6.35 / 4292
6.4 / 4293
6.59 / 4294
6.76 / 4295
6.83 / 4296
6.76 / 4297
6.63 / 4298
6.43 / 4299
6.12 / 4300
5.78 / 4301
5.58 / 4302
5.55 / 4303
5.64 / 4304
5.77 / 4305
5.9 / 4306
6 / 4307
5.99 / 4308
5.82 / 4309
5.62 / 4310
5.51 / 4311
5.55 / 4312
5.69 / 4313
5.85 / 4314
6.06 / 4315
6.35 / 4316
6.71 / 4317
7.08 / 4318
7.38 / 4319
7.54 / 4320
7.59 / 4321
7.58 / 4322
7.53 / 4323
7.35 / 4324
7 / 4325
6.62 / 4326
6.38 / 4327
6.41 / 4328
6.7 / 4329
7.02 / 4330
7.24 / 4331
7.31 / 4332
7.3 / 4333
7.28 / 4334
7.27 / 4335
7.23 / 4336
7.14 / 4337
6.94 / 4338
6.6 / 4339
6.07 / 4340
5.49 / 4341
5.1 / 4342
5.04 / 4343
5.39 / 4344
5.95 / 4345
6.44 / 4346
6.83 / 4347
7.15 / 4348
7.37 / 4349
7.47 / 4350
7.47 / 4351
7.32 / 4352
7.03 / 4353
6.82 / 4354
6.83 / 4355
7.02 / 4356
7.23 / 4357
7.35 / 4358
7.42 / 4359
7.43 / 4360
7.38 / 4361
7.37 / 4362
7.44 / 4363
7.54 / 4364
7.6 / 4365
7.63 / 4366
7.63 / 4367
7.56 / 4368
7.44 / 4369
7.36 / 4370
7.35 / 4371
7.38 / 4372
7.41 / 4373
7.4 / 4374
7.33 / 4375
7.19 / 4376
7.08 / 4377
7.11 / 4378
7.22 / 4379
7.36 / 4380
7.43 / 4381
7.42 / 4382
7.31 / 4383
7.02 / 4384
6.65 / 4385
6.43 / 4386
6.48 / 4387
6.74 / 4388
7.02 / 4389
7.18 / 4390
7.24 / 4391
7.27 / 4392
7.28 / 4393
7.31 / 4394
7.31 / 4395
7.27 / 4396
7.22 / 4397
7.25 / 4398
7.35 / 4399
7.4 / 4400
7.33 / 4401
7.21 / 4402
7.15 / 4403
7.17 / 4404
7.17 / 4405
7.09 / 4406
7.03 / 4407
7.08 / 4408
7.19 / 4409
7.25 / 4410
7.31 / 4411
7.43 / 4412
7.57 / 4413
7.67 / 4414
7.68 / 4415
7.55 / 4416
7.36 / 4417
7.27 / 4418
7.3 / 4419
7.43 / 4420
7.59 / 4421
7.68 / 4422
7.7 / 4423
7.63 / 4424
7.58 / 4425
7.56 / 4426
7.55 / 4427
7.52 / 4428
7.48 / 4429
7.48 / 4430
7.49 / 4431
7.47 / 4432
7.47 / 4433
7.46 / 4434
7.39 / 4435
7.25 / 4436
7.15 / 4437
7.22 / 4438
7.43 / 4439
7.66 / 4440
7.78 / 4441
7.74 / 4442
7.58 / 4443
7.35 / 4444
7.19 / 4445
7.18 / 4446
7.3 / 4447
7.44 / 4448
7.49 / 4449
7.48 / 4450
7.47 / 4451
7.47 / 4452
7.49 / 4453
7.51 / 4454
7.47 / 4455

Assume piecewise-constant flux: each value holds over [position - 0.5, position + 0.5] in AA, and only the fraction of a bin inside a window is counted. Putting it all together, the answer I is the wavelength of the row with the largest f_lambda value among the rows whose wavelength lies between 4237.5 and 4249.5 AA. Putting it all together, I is 4247 AA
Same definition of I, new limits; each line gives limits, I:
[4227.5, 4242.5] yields 4234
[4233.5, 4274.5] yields 4234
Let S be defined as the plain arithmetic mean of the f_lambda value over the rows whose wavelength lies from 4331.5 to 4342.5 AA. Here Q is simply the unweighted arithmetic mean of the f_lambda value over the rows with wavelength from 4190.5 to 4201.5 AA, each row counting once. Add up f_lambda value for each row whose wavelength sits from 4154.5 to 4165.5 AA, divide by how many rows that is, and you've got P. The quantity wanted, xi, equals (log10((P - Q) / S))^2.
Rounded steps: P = 7.42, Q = 7.32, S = 6.70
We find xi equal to 3.3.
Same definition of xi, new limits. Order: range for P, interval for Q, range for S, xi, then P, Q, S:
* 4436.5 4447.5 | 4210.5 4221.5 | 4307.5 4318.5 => 3.2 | 7.42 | 7.32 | 6.02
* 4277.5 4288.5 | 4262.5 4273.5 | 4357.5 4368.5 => 10.3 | 7.12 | 7.11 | 7.49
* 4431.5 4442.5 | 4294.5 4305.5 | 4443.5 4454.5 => 0.6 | 7.46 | 6.17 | 7.40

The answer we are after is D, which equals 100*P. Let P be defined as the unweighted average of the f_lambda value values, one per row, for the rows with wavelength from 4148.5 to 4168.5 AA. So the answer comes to 748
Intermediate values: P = 7.5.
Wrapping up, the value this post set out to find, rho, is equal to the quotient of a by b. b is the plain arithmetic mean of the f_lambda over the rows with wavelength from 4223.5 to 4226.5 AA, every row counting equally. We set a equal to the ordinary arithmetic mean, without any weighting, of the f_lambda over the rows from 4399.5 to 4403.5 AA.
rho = 1.02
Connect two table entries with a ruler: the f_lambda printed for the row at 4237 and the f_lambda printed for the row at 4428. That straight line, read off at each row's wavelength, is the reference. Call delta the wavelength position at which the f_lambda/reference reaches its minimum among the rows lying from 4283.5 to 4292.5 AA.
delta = 4292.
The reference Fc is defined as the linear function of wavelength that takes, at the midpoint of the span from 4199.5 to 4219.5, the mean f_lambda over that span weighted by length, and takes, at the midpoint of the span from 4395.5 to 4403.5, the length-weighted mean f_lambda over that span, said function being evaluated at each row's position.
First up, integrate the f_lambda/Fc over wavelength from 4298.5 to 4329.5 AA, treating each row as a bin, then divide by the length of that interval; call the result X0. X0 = 0.88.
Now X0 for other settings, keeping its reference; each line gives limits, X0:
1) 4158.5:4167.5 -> 1.04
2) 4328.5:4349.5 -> 0.91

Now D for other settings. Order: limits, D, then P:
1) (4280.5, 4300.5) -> 676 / 6.8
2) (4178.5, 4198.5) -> 731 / 7.3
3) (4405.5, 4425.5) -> 742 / 7.4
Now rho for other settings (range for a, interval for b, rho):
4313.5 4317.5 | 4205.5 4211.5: 0.85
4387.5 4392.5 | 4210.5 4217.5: 0.96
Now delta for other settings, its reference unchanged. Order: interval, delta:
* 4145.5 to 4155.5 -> 4146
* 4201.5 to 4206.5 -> 4203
